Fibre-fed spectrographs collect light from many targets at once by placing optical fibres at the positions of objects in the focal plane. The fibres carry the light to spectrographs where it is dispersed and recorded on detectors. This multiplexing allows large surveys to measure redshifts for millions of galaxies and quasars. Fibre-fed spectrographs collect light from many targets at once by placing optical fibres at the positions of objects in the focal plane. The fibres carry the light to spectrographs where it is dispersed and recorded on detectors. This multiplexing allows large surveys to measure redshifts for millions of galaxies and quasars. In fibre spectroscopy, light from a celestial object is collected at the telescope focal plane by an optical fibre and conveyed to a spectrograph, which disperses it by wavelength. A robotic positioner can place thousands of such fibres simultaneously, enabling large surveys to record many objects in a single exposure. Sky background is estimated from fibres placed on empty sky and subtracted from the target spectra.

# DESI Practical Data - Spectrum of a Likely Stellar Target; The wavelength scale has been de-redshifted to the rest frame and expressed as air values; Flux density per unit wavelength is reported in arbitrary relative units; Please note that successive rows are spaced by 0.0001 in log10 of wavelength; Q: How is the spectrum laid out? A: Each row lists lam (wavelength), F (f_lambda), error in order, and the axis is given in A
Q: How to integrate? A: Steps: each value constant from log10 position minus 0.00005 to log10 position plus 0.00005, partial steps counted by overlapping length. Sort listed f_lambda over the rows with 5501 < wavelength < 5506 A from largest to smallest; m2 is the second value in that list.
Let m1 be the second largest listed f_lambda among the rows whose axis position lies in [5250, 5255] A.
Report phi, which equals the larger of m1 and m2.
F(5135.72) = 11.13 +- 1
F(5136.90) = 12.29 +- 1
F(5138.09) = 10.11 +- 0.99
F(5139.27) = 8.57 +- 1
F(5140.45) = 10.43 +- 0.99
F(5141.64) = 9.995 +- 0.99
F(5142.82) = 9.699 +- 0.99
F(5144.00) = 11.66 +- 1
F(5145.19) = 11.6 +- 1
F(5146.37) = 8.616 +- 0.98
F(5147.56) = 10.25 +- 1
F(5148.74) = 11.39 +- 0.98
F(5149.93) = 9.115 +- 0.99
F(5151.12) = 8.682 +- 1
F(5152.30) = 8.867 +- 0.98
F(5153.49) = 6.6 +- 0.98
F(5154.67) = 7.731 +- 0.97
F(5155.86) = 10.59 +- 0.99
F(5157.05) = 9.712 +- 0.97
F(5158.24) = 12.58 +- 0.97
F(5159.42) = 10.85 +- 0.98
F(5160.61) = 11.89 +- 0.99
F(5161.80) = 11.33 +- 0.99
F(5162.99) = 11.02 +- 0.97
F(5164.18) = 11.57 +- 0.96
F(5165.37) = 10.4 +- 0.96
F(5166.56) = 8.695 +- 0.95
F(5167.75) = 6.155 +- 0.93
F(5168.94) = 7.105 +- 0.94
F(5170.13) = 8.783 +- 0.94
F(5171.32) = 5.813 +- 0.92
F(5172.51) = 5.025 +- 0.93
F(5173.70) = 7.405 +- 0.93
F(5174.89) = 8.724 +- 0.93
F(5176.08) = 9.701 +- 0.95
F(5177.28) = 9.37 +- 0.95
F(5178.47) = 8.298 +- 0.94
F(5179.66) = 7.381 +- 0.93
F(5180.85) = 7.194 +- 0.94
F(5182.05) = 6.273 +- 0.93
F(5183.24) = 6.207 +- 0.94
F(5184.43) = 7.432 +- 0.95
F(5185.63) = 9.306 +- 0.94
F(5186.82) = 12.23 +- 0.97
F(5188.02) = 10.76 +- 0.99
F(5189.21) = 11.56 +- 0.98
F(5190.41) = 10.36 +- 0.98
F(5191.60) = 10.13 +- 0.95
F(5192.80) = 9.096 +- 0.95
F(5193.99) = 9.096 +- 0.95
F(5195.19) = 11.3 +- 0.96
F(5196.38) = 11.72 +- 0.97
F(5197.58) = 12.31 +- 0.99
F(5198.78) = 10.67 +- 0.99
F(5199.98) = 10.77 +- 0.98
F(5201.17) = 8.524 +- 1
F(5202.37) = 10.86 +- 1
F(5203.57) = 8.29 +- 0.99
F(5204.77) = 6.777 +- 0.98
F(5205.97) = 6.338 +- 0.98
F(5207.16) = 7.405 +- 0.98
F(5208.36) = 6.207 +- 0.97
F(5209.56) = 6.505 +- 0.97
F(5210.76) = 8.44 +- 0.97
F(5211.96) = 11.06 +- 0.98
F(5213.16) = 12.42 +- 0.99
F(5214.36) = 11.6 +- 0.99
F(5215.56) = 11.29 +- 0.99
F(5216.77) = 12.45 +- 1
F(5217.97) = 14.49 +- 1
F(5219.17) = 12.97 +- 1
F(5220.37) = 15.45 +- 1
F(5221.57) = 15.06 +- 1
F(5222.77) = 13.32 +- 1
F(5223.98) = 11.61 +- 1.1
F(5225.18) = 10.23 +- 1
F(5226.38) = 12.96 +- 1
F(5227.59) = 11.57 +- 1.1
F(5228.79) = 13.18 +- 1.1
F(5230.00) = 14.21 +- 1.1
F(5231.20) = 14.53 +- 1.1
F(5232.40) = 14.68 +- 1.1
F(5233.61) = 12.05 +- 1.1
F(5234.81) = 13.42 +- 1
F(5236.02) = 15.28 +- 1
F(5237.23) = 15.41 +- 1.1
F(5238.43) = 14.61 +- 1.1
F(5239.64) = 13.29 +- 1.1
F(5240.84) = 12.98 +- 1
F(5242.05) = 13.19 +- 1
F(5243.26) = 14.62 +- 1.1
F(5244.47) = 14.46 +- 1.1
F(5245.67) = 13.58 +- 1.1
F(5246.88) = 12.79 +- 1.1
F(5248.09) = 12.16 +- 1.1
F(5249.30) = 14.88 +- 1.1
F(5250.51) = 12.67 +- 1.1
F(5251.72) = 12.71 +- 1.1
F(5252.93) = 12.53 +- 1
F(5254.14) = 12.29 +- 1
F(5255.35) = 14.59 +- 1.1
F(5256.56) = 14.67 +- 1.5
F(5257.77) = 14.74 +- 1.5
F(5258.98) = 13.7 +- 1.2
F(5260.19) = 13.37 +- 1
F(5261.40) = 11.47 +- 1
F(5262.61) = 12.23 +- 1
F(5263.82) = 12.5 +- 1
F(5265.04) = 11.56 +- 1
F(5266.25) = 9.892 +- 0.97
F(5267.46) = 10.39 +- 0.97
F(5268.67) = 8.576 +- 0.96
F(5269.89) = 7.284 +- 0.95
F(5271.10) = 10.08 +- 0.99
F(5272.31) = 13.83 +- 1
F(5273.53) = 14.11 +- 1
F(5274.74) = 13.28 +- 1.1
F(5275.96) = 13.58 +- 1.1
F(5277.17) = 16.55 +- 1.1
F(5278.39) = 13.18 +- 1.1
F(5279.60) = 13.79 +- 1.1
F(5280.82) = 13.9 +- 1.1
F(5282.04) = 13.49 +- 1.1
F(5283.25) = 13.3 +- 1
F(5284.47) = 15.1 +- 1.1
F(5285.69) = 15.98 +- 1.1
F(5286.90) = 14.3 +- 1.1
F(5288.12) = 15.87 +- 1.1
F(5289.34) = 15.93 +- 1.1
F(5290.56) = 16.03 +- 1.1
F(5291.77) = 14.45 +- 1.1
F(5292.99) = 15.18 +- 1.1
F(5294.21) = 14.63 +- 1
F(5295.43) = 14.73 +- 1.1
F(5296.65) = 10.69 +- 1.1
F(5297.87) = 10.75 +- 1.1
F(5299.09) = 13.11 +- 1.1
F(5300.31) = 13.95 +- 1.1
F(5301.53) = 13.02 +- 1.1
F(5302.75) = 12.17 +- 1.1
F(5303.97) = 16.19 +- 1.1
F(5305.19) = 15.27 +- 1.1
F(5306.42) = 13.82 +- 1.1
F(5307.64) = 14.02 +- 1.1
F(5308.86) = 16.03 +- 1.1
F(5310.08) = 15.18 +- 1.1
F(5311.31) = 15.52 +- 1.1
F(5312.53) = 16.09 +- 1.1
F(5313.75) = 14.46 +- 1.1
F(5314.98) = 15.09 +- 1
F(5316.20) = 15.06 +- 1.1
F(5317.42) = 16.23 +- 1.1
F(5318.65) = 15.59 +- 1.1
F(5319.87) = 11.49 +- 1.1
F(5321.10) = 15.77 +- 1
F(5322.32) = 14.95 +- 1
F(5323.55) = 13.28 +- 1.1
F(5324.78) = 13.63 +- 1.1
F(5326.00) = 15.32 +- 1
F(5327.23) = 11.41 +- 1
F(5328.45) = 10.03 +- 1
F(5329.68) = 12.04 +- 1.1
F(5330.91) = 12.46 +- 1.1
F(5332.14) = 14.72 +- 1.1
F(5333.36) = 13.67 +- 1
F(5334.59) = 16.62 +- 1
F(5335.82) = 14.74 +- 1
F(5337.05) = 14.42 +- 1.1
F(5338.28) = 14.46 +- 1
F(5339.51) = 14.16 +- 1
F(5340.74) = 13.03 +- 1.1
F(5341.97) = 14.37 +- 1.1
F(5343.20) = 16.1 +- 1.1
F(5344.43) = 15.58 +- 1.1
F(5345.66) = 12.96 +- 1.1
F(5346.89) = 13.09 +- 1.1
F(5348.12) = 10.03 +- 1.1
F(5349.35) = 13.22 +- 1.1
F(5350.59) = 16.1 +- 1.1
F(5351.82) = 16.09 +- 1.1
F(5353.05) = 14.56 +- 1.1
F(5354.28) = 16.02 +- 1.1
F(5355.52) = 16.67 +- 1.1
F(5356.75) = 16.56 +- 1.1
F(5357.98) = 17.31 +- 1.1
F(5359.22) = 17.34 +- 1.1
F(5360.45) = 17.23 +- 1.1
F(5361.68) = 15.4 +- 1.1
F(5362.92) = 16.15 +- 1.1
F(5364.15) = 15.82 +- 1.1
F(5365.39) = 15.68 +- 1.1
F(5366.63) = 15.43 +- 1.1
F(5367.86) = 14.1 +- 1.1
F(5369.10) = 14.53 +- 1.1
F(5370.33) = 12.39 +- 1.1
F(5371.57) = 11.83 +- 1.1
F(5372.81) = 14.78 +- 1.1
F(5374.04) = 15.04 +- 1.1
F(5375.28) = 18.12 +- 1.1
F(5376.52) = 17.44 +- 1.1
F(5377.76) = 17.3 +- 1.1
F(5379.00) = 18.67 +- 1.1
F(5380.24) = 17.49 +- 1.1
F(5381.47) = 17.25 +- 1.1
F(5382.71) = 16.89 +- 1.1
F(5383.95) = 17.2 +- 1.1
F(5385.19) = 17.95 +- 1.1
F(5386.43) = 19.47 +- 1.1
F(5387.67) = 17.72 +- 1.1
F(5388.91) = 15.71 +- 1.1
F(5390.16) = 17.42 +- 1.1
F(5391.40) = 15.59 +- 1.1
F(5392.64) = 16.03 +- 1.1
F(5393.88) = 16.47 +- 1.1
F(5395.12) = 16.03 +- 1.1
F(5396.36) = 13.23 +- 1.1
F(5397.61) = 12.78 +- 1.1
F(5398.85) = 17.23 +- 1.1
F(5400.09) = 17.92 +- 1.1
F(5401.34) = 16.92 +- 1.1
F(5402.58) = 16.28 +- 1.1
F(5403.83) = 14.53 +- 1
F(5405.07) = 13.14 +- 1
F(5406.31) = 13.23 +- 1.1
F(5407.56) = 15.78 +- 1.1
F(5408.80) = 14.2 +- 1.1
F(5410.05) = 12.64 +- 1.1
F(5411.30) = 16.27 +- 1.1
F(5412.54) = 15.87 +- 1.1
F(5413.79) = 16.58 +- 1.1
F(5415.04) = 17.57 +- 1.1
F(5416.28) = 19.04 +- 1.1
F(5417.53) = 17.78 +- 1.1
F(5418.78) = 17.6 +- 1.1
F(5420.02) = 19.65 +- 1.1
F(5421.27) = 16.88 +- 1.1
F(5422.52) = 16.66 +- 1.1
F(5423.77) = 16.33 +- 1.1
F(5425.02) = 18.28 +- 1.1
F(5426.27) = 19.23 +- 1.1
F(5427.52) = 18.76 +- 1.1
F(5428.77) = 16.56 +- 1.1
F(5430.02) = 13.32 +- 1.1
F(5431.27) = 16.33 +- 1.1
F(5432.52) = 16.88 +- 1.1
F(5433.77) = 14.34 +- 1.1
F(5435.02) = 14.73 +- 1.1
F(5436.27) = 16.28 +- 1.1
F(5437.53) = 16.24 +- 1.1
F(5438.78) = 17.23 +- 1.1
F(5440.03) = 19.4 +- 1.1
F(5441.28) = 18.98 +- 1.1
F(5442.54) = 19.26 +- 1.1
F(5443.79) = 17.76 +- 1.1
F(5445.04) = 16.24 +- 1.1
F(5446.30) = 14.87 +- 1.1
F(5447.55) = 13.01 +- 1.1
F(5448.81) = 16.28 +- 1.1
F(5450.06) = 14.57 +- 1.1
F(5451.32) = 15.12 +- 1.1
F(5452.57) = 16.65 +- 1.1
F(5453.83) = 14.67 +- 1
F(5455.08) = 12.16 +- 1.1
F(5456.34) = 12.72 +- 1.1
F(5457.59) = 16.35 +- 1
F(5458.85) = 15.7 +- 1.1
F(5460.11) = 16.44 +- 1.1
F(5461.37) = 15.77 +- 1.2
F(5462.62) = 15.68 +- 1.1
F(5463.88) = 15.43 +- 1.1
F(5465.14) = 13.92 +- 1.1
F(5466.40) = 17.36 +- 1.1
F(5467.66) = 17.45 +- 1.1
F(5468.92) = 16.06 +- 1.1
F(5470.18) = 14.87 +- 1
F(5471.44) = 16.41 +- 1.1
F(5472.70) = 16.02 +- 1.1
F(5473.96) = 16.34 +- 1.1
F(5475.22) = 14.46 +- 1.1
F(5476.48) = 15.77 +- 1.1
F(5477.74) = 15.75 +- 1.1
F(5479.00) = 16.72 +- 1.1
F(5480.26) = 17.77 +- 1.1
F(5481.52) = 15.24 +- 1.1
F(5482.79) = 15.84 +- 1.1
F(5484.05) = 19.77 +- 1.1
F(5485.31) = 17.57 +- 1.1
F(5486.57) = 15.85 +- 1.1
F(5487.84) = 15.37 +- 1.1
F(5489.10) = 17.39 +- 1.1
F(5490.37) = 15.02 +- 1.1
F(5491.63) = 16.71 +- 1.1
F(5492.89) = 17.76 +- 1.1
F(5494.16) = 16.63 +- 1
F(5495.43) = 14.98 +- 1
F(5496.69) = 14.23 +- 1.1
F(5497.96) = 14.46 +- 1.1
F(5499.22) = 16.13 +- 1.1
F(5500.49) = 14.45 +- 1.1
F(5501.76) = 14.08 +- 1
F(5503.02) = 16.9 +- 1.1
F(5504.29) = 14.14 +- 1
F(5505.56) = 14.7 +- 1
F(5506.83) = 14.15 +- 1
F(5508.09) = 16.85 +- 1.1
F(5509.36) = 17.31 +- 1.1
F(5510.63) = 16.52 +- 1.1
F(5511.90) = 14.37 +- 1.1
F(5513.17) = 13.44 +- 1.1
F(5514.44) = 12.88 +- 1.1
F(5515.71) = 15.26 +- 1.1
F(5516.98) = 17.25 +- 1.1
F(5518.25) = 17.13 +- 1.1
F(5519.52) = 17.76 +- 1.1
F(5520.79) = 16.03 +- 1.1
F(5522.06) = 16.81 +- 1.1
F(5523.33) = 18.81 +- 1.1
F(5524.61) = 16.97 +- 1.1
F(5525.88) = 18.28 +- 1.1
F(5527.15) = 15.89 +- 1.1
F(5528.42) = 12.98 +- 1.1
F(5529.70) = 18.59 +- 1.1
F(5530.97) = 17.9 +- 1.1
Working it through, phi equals 14.7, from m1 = 12.67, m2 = 14.7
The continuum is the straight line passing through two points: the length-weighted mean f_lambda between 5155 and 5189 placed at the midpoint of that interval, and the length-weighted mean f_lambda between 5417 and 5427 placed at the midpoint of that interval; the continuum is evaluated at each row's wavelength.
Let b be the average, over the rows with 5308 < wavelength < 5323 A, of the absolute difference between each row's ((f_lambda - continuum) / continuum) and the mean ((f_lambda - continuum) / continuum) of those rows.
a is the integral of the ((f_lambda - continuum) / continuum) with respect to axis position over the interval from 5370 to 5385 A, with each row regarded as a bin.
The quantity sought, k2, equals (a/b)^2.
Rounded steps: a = 0.1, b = 0.058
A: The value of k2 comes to 1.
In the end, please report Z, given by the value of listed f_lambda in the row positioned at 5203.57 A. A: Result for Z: 8.29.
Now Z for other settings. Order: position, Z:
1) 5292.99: 15.18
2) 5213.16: 12.42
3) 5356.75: 16.56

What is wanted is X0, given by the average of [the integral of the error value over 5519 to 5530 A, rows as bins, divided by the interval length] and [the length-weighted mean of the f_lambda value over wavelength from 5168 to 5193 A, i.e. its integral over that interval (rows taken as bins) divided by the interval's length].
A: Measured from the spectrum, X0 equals 4.77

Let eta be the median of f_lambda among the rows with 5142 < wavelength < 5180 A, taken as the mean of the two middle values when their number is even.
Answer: 9.2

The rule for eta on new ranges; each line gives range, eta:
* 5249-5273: 12.5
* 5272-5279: 13.7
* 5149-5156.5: 8.8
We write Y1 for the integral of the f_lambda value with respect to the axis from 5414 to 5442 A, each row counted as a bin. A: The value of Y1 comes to 481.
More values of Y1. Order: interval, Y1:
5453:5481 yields 438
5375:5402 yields 455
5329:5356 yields 386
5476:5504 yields 450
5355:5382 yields 433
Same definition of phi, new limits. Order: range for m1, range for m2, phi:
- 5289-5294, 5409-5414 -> 16.3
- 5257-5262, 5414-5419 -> 17.8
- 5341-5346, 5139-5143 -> 15.6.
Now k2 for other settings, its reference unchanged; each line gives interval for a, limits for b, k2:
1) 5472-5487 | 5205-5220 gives 117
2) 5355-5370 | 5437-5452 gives 6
